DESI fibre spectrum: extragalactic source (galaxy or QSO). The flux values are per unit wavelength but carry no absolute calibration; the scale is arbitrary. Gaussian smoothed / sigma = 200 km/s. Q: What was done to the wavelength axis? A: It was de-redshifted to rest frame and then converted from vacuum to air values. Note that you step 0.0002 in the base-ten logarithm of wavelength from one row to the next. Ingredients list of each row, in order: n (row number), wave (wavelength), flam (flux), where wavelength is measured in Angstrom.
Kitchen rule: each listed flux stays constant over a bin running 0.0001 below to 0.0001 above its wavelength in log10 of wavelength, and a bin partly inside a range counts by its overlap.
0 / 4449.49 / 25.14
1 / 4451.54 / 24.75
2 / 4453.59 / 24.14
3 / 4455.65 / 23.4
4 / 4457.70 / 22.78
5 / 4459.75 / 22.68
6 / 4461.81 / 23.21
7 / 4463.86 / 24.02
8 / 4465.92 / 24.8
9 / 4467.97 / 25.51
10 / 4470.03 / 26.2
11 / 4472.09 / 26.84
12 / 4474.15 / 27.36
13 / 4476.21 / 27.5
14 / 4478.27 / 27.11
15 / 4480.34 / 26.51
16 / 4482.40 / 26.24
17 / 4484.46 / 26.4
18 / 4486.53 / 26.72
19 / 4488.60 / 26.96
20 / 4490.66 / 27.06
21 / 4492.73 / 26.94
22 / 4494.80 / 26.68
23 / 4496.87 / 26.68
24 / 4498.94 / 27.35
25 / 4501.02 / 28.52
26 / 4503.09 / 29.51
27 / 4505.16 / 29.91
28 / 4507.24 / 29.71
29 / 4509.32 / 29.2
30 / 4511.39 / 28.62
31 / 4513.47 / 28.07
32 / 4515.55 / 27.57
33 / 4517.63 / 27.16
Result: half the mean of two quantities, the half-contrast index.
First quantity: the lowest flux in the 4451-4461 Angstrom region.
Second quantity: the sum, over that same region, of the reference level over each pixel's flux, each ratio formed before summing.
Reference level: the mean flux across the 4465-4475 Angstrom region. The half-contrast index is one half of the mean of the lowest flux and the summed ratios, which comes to 7.1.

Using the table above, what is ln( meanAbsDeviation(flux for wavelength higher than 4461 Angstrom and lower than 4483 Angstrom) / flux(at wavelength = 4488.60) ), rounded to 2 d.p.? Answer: -3.17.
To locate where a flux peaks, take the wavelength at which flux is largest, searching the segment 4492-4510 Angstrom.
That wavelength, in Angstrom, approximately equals 4505.16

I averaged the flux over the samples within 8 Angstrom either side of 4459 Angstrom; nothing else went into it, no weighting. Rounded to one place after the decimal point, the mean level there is 23.7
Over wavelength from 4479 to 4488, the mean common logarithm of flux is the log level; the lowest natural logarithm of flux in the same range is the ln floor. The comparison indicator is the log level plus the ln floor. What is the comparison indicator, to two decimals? 4.69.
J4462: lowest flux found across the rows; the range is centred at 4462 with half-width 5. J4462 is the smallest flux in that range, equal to 22.68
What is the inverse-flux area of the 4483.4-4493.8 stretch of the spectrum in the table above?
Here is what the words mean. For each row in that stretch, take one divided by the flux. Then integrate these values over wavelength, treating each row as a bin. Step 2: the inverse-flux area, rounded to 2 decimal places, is 0.39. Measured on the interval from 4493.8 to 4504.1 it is 0.37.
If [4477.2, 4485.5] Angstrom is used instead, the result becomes 0.31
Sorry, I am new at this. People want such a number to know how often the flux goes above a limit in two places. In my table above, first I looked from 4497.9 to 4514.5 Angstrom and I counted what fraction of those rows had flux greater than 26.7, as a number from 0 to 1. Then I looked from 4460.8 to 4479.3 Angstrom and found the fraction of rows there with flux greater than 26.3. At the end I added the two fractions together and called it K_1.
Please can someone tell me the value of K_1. 1.4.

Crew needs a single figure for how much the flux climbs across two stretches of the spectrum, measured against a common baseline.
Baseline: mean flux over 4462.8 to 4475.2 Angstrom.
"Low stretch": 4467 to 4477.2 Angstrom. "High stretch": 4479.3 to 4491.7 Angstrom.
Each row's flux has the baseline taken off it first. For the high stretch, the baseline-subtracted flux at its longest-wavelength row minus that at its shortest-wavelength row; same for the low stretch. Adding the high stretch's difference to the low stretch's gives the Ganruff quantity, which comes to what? 3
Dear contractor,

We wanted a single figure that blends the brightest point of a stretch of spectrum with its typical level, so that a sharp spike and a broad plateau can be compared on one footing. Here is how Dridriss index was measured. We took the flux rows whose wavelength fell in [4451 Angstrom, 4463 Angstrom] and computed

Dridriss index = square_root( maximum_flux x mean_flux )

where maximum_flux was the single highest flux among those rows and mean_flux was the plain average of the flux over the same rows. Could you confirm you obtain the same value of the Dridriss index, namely 24.1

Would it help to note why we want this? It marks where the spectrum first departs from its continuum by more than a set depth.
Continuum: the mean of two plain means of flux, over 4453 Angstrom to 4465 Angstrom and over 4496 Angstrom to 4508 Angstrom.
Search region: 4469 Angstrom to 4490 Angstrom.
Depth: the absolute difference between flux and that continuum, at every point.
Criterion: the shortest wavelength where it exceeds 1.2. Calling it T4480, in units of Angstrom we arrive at 4474.15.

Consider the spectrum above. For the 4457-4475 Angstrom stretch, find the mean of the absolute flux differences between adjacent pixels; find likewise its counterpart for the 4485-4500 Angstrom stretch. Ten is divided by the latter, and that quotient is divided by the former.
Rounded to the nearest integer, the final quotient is 72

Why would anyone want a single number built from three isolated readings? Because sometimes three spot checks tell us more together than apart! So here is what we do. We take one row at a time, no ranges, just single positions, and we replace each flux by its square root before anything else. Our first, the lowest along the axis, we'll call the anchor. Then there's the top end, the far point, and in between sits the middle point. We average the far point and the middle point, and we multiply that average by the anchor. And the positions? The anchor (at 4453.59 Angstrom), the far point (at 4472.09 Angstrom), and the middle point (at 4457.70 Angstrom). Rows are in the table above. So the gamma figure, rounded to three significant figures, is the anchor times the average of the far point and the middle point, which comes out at 24.5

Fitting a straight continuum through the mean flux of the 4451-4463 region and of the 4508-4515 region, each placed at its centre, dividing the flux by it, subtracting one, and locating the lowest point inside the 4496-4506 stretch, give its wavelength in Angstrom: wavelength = 4496.87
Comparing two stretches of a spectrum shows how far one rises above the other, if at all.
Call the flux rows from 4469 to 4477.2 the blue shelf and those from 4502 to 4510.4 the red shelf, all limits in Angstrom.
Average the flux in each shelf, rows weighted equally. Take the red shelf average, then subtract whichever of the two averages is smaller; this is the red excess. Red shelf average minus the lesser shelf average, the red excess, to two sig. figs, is 2.6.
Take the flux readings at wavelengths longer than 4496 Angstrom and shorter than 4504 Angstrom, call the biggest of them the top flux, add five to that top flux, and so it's 34.5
